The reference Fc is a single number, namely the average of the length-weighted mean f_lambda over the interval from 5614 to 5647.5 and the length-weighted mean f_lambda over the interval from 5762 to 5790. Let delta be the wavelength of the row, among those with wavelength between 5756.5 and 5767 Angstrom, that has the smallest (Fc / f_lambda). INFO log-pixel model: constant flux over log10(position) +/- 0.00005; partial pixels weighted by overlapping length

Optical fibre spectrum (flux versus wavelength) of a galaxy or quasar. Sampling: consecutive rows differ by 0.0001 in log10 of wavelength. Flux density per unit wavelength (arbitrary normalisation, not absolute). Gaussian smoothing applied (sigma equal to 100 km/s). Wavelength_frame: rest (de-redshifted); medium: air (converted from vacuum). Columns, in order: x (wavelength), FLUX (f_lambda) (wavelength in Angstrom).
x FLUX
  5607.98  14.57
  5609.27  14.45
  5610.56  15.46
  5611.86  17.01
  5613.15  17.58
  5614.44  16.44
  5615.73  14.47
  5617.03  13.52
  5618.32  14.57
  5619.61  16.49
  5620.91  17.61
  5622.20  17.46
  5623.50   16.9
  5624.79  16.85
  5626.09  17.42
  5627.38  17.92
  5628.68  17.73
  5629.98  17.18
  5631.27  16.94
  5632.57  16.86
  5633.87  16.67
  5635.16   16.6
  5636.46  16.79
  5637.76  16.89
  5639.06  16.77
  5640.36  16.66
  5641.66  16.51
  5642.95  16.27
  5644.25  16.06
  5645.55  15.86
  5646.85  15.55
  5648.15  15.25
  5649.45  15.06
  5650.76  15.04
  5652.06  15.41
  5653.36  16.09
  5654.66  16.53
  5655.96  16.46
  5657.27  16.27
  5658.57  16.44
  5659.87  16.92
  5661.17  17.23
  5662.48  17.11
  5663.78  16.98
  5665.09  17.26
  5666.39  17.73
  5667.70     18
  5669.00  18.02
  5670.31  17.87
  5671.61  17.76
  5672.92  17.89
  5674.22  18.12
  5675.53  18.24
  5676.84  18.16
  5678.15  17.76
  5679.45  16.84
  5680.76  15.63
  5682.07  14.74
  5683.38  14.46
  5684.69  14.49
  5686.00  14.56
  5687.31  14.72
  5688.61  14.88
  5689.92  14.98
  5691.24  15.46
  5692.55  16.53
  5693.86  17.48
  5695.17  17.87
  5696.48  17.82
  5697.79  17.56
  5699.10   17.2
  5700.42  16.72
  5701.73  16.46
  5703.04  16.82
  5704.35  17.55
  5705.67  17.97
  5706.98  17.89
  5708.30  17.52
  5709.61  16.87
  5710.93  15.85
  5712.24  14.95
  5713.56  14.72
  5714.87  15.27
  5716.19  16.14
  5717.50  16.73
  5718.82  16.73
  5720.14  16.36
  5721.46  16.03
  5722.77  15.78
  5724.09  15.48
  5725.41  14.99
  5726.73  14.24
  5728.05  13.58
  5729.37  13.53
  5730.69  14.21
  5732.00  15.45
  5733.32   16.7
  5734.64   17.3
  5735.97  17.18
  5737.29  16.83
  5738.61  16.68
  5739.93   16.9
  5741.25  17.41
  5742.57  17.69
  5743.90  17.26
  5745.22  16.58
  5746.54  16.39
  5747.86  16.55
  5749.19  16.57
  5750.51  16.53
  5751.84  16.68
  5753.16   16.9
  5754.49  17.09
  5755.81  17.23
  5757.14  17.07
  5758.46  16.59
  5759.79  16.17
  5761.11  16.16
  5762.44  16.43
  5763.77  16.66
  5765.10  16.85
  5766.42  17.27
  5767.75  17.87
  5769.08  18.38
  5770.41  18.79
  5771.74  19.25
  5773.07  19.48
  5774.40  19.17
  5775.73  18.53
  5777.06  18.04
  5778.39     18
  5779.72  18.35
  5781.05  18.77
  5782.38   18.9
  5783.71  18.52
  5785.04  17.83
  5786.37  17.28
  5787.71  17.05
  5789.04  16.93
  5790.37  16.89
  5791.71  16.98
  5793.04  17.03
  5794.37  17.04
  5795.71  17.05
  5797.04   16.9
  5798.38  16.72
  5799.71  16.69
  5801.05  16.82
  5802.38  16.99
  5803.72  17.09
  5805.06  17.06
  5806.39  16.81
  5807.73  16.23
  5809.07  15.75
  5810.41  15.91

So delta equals 5766.42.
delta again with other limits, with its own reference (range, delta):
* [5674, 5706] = 5675.53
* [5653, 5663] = 5661.17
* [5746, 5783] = 5773.07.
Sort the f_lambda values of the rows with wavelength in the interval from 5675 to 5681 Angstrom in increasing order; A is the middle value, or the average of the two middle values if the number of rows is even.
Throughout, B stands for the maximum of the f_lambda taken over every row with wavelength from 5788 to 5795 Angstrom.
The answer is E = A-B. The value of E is 0.7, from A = 17.8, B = 17.04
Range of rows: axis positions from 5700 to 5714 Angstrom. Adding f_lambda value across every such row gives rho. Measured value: 183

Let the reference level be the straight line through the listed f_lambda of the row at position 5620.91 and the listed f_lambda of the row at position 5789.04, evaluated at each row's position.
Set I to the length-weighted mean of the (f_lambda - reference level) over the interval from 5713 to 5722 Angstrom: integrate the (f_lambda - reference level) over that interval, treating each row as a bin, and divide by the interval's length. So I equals -1.2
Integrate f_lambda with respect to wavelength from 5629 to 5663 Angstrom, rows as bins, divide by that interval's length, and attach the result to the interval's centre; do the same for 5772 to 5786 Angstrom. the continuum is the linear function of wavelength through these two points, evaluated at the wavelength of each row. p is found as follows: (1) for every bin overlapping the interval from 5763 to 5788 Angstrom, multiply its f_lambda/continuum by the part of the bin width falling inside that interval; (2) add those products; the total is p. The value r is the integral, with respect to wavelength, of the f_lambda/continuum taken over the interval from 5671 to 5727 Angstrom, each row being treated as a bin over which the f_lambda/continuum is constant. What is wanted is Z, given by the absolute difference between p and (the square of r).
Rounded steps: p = 25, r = 53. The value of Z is 2811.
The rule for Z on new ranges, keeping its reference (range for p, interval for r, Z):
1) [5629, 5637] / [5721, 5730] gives 48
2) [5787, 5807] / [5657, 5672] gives 225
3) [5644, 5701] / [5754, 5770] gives 166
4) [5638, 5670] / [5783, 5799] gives 183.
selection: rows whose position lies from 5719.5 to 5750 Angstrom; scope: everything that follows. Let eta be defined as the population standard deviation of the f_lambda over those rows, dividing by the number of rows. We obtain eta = 1.2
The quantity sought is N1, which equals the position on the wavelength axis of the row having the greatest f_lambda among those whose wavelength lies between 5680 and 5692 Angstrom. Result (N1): 5680.76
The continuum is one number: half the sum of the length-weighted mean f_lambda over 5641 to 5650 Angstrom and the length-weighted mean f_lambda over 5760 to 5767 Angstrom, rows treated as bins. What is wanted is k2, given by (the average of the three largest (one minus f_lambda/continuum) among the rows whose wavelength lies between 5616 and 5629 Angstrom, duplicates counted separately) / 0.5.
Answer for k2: 0.17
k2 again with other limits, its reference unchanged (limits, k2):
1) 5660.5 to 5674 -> -0.11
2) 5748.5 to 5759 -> -0.04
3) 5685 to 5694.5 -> 0.19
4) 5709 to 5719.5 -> 0.15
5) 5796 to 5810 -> 0.00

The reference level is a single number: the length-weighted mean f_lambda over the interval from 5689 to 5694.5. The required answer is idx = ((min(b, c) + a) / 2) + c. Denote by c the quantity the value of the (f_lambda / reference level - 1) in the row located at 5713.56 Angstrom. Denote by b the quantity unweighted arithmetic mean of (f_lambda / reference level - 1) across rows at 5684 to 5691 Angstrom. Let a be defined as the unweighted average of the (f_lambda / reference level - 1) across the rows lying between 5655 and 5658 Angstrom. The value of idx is -0.112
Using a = 0.02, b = -0.08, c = -0.08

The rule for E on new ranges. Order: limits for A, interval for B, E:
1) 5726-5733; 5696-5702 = -3.6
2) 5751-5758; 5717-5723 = 0.3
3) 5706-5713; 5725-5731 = 1.9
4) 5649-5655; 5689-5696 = -2.5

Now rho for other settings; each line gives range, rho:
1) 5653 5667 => 185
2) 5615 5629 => 181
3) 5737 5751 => 185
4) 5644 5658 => 174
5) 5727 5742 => 176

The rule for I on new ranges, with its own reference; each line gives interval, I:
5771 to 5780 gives 1.7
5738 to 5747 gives -0.1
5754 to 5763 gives -0.4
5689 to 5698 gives -0.6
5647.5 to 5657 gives -1.8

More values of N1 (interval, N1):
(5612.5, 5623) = 5620.91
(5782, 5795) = 5782.38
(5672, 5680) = 5675.53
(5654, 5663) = 5661.17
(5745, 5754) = 5753.16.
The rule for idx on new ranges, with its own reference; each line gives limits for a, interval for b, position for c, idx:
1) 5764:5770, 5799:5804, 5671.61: 0.184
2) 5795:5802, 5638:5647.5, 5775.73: 0.188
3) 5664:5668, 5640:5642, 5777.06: 0.194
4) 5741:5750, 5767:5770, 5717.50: 0.094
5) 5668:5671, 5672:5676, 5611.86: 0.152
